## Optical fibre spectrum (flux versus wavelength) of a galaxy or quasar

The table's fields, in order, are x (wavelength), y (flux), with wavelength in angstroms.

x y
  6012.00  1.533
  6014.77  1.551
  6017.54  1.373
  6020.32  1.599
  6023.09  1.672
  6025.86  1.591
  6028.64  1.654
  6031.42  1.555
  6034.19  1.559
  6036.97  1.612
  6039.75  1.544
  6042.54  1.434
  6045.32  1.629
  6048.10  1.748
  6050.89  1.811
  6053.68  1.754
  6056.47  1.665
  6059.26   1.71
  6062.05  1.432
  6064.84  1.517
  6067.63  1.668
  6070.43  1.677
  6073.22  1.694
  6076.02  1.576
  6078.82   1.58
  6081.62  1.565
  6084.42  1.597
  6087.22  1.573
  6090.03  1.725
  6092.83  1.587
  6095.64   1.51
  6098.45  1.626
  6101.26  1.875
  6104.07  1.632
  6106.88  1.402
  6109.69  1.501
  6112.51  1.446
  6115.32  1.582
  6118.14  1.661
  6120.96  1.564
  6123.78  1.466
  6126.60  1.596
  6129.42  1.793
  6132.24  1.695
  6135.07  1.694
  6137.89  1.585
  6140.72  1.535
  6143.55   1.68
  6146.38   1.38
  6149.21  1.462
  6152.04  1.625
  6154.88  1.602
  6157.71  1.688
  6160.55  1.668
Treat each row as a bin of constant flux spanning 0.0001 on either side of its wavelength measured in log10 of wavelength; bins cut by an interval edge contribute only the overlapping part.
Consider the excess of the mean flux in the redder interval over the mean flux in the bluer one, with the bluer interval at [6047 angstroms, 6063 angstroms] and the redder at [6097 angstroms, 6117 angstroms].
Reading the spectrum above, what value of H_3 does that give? -0.11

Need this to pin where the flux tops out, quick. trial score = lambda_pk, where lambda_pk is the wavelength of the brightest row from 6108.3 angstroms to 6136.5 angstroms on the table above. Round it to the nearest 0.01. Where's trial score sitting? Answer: 6129.42 angstroms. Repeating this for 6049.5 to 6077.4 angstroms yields 6050.89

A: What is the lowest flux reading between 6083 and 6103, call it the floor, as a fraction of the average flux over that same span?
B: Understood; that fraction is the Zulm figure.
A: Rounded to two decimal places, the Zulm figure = 0.92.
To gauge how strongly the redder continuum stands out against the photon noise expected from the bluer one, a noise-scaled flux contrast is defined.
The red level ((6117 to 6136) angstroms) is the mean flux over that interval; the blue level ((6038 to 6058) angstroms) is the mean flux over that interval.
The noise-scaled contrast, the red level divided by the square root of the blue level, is 1.27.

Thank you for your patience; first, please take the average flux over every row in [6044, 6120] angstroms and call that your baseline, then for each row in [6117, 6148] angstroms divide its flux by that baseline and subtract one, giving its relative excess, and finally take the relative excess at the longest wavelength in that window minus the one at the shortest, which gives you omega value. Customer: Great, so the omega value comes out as -0.17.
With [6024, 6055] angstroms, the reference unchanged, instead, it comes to 0.10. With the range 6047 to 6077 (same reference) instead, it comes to -0.11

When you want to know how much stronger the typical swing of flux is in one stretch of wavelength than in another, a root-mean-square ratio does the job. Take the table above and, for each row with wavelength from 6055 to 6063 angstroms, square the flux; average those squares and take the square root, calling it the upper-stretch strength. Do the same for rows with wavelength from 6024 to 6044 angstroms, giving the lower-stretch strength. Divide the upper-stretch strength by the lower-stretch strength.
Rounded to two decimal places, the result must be 1.03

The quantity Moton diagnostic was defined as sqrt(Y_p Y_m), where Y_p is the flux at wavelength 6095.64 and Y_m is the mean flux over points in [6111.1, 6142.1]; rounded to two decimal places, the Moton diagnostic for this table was 1.56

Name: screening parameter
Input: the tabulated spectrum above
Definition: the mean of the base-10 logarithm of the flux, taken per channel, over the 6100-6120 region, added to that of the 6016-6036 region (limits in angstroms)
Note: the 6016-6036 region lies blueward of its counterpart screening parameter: 0.394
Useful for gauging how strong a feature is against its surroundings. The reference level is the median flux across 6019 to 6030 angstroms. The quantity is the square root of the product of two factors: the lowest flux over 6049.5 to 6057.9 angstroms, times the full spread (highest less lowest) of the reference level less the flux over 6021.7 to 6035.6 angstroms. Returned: 0.44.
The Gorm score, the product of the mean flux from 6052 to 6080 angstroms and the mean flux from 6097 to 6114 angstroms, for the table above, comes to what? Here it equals 2.57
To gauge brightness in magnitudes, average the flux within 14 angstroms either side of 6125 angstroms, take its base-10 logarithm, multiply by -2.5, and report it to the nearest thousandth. -0.516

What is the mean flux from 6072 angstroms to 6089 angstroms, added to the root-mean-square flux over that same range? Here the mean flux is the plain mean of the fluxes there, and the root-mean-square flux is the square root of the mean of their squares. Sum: 3.20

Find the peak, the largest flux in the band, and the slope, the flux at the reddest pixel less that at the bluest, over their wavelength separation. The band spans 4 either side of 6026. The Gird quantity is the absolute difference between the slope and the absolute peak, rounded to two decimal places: 1.68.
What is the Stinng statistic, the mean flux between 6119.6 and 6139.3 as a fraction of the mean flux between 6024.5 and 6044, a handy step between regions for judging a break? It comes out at 1.04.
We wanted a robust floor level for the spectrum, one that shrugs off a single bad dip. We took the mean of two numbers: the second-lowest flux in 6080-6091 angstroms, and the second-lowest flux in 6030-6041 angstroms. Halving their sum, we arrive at 1.56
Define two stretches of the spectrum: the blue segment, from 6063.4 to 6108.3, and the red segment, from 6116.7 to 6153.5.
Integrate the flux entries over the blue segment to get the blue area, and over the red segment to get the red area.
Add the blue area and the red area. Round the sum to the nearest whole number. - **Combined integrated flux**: 131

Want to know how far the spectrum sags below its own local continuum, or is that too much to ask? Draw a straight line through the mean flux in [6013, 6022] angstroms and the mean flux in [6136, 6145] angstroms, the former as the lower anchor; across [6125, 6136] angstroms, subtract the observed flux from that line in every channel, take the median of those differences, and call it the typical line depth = -0.10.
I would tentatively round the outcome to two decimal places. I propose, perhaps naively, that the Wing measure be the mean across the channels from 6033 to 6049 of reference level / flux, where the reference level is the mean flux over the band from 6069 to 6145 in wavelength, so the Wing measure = 1.02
